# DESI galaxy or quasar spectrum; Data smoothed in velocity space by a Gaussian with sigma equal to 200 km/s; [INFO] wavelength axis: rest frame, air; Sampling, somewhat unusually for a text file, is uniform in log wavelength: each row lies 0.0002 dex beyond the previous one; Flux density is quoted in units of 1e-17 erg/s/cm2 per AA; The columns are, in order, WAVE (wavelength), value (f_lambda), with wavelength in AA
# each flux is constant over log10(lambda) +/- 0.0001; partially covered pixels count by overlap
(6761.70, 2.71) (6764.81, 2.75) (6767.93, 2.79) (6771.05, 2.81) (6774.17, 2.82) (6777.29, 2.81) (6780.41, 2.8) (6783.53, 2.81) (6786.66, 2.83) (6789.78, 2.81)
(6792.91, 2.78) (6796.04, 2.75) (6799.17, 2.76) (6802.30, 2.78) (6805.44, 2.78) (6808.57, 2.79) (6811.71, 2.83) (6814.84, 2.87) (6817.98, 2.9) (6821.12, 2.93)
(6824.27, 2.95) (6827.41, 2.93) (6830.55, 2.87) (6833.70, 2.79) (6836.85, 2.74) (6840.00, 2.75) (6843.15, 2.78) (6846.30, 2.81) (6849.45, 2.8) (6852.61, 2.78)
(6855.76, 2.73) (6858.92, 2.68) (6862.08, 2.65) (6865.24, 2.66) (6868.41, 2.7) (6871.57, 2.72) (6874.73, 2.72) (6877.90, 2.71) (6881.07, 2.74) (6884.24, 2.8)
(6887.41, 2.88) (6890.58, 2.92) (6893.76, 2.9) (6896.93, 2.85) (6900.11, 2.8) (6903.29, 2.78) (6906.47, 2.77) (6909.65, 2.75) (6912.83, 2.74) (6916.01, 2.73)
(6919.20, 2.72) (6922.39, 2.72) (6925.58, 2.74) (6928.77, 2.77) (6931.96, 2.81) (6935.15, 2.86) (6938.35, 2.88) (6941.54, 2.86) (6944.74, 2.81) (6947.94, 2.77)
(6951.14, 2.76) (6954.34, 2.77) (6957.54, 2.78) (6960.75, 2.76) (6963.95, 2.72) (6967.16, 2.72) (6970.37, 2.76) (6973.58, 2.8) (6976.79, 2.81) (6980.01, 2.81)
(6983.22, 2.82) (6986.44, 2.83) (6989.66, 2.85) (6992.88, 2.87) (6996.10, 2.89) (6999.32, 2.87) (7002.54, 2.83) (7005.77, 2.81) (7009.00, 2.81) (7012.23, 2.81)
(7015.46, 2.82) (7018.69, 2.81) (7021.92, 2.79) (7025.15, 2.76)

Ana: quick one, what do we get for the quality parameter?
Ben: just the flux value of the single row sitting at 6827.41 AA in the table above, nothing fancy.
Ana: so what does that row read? 2.93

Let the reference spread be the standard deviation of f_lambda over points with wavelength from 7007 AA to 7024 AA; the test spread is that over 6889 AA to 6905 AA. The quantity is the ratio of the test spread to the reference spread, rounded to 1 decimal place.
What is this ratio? 5.6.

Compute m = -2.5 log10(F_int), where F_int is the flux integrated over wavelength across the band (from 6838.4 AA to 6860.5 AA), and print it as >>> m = -4.5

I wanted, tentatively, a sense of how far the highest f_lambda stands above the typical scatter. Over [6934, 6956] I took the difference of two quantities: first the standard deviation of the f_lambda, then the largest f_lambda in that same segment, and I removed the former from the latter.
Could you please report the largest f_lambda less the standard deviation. 2.83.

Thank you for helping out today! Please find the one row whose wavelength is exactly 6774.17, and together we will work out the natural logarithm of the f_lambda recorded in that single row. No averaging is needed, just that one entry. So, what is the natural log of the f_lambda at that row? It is 1.037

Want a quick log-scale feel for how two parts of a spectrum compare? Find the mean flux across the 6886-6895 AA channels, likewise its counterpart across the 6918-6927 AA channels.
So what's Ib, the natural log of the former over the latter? 0.06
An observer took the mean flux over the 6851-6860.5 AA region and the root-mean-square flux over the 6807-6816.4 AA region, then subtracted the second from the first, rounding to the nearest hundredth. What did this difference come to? -0.10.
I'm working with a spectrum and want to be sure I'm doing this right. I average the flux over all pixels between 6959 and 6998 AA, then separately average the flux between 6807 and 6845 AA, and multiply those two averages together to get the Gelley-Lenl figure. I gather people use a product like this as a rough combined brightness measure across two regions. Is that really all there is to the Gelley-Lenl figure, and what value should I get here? 7.97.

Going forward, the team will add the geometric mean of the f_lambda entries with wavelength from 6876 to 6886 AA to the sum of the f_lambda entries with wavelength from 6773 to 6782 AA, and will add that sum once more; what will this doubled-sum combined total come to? 19.6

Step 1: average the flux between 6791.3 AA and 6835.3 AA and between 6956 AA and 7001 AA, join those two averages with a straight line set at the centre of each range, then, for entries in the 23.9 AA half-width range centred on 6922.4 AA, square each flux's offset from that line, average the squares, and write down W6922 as 0.0039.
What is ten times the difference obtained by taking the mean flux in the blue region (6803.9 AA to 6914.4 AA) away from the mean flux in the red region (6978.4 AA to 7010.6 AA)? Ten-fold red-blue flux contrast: 0.4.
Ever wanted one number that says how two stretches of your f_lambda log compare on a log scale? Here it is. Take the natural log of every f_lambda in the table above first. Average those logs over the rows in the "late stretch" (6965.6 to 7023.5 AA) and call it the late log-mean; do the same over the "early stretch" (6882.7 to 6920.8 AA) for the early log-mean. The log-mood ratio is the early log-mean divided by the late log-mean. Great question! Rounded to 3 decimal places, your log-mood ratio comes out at 0.995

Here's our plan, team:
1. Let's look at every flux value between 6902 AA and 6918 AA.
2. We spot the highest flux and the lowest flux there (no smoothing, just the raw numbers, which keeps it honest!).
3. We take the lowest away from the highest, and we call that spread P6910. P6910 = 0.050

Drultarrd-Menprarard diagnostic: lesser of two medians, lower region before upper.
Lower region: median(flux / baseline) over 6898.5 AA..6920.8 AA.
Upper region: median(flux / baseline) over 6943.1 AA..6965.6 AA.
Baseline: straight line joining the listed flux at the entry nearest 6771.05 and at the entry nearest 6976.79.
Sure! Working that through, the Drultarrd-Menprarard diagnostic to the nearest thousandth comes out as 0.979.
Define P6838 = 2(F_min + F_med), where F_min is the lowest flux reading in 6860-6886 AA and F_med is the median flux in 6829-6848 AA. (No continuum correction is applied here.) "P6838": 10.9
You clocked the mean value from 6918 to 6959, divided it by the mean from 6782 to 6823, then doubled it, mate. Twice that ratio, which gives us 1.98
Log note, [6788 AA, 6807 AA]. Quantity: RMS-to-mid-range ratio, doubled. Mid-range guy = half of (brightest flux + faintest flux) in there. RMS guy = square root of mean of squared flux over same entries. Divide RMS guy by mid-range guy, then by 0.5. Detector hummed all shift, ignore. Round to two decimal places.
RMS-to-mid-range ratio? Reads 2.00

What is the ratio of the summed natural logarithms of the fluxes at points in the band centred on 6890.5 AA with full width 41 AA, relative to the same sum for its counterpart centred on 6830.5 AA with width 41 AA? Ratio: 0.984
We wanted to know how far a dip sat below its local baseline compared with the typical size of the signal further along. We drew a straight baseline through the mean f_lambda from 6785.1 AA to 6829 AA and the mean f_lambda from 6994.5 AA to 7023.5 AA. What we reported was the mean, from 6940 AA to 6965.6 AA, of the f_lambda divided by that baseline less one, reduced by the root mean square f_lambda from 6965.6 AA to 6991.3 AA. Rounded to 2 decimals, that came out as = -2.82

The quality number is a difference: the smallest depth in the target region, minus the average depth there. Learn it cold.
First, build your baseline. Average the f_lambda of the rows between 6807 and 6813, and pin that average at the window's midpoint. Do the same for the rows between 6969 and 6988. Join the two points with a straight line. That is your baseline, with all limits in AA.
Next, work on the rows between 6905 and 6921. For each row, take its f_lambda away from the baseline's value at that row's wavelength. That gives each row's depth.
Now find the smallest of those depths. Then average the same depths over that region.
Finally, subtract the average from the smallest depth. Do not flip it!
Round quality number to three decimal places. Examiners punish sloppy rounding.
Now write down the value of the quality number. -0.028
